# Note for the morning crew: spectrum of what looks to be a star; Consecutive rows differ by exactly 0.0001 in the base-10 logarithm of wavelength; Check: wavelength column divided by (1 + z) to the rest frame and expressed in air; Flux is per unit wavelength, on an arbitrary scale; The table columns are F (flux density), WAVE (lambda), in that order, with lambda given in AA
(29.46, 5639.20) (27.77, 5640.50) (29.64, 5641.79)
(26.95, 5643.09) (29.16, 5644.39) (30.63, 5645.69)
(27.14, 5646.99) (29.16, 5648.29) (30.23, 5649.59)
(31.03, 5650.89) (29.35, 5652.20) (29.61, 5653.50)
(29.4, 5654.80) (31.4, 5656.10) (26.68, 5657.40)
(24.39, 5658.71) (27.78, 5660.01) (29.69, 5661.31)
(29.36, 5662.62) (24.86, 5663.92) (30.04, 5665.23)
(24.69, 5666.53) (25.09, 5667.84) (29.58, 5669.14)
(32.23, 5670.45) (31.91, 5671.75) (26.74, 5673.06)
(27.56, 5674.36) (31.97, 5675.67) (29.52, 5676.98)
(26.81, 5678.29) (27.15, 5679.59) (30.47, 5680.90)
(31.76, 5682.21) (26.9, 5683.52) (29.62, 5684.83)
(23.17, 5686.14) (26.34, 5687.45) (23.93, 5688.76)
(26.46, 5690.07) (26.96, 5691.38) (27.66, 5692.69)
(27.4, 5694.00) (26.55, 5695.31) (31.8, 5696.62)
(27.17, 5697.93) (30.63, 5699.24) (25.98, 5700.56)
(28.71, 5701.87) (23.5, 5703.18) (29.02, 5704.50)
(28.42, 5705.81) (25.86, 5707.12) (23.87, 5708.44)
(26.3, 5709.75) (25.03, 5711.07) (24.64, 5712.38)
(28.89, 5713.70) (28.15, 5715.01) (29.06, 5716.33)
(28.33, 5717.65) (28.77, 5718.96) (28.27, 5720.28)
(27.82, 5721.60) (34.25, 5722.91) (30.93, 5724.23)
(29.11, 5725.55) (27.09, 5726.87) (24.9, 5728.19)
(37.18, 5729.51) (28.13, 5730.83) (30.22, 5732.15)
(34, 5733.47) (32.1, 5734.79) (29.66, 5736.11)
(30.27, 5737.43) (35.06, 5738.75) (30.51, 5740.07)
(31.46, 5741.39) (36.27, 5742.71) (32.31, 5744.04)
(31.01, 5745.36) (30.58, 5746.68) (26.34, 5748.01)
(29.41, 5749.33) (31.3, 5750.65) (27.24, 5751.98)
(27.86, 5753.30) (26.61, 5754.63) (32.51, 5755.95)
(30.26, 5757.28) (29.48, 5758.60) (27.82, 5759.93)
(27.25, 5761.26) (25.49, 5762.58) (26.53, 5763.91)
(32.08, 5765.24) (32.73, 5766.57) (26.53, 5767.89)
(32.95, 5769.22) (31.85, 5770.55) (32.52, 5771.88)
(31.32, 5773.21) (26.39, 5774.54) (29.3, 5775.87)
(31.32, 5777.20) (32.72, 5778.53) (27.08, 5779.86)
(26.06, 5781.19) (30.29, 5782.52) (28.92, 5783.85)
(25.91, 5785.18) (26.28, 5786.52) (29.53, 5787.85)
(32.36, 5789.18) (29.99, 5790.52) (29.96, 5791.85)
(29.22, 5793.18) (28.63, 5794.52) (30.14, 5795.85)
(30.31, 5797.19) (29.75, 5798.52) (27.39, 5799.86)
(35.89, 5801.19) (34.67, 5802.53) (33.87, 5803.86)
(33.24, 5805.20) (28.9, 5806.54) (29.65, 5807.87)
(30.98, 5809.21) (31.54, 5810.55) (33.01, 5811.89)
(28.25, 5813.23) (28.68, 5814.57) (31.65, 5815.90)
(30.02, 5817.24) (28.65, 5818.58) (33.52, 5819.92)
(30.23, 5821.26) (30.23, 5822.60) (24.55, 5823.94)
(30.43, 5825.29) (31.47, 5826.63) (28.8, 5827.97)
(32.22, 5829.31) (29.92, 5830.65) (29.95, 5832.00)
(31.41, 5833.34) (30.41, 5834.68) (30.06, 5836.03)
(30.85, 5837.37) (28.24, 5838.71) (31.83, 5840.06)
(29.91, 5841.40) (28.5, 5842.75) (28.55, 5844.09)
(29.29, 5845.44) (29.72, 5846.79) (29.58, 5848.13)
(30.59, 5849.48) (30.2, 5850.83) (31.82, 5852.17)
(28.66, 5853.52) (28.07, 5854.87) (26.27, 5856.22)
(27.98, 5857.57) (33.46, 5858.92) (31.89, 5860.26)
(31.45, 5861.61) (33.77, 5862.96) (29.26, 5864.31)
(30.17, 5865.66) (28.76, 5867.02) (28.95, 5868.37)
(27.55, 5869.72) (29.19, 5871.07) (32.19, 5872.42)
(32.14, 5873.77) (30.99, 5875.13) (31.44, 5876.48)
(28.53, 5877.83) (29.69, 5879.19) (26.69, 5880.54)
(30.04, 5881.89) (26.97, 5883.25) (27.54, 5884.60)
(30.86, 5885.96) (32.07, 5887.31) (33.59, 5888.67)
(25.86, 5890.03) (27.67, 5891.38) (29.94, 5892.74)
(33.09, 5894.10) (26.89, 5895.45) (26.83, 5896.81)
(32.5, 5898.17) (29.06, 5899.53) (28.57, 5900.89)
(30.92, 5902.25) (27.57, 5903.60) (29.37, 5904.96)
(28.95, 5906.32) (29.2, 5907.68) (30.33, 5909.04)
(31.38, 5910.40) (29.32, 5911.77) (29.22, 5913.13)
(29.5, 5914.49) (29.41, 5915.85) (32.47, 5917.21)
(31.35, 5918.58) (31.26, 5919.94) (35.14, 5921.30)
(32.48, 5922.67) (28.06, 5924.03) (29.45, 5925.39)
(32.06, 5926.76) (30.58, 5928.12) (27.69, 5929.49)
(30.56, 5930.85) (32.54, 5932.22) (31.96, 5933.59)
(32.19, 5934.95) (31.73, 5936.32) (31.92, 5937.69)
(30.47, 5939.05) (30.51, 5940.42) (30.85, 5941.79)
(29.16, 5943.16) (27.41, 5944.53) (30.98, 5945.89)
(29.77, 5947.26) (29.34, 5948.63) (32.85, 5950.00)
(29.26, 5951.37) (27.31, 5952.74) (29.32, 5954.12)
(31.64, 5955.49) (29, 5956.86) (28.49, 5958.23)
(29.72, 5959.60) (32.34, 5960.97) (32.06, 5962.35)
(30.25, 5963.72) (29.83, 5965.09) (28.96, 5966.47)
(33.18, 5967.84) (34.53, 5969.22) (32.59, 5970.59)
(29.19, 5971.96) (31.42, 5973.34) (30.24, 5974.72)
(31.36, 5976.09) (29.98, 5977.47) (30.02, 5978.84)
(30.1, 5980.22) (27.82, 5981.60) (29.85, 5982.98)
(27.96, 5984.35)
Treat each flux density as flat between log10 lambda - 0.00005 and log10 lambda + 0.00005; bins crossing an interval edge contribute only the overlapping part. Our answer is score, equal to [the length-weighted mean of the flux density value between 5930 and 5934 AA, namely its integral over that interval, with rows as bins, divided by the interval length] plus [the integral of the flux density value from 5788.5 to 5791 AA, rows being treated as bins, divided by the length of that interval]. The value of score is 63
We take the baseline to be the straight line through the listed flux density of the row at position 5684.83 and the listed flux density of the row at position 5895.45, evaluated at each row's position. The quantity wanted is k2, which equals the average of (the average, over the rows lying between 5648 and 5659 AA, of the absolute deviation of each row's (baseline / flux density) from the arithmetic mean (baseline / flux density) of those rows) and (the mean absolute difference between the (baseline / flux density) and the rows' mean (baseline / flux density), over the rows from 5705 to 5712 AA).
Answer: 0.055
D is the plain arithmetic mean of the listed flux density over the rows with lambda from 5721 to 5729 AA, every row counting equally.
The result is 29.0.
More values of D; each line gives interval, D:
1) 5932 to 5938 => 32.1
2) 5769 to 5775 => 31.0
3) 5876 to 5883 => 29.3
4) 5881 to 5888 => 29.5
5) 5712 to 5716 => 27.2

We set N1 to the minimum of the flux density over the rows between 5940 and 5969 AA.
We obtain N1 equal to 27.31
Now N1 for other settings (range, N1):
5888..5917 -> 25.86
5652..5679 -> 24.39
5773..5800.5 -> 25.91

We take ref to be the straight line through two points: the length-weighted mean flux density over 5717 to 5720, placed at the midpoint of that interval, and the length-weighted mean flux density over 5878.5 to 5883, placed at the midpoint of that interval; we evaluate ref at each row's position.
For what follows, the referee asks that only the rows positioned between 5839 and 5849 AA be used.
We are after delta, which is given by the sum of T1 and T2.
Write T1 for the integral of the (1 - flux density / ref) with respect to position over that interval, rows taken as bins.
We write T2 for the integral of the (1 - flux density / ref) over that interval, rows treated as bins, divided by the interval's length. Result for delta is -0.4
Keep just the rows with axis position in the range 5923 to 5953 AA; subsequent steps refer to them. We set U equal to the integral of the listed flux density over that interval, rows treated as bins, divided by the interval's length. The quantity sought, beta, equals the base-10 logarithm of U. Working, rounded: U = 30.4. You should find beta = 1.48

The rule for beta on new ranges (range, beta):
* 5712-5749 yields 1.48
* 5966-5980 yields 1.49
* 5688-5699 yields 1.44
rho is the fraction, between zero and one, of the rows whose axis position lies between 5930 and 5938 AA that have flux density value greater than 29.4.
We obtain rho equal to 1.00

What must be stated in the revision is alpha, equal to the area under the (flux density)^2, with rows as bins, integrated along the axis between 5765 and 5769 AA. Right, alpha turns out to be 3770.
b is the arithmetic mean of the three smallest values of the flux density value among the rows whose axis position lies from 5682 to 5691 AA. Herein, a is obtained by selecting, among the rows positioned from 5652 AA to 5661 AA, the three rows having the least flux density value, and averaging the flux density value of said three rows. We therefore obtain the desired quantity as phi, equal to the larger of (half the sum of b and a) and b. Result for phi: 25.4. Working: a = 26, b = 24.5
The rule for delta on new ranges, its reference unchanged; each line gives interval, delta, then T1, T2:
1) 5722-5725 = -0.5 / -0.37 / -0.12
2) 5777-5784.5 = -0.2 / -0.19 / -0.02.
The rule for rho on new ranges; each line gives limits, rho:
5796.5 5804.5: 0.83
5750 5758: 0.50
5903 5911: 0.33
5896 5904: 0.33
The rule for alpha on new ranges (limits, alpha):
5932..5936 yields 4134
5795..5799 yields 3608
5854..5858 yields 3017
